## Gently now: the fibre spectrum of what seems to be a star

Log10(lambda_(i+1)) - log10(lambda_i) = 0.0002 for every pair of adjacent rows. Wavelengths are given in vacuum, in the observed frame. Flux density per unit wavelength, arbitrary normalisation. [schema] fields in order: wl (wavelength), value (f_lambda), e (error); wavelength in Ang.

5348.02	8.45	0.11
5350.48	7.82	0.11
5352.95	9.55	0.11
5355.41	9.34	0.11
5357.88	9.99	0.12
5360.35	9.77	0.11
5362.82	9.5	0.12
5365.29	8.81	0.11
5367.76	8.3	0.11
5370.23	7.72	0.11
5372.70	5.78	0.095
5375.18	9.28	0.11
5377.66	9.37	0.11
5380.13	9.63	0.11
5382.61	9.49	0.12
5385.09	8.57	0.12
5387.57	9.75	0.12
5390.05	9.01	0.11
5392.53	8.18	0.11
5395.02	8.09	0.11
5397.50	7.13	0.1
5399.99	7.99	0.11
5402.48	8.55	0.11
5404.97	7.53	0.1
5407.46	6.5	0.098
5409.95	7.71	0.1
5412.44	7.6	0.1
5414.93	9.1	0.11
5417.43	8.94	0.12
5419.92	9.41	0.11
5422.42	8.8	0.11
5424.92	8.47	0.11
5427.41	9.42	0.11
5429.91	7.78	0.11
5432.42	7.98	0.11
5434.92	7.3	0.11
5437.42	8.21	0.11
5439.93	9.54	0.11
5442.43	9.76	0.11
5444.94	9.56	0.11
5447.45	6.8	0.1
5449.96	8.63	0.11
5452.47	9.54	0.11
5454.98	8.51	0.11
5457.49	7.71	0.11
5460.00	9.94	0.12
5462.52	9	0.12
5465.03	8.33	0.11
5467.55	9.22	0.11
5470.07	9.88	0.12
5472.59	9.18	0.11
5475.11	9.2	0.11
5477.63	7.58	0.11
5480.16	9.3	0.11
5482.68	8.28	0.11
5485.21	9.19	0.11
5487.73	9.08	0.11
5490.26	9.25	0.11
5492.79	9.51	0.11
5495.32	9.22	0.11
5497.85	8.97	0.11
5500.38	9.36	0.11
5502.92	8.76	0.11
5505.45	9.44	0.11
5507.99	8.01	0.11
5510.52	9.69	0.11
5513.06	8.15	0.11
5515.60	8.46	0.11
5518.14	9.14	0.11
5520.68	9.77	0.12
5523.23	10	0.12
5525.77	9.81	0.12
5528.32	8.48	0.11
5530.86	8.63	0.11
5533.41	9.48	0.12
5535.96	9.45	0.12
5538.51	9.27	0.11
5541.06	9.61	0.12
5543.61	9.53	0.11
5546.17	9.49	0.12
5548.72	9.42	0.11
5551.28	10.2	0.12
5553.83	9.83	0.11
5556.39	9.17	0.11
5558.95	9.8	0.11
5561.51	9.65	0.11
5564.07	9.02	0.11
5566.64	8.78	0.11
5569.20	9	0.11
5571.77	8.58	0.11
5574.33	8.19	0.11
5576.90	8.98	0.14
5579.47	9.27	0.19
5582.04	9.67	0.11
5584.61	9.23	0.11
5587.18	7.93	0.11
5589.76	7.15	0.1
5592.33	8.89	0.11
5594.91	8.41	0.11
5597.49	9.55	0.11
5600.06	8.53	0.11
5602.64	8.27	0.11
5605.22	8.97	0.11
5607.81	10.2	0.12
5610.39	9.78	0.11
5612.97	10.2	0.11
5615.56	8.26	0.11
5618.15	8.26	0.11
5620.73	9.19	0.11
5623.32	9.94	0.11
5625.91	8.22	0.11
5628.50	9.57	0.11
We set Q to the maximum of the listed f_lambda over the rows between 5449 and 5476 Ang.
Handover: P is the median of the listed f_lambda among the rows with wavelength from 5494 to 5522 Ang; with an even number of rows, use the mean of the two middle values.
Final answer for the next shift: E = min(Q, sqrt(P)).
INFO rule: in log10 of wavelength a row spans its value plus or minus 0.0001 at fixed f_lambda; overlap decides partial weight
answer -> 3.02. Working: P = 9.1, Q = 9.94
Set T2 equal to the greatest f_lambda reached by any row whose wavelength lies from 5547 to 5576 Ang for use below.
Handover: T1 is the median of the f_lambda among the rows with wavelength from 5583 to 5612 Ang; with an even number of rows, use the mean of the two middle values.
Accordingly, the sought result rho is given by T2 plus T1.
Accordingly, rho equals 19.09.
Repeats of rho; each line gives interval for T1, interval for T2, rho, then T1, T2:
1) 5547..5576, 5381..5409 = 18.92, 9.17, 9.75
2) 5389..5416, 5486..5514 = 17.68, 7.99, 9.69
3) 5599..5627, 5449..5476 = 18.91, 8.97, 9.94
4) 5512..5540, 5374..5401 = 19.02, 9.27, 9.75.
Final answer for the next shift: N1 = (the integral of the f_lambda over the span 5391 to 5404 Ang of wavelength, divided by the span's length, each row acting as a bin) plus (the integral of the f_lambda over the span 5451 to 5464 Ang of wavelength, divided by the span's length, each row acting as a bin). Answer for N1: 16.9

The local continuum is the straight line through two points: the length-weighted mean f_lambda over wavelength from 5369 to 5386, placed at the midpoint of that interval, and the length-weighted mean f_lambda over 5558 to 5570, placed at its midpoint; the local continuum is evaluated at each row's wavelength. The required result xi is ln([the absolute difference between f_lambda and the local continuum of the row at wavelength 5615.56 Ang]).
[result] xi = 0.16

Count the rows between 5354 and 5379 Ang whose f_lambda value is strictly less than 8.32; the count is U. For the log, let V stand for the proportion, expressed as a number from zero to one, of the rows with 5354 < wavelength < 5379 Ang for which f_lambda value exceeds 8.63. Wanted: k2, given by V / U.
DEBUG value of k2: 0.23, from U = 3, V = 0.70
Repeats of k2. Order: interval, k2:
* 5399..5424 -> 0.08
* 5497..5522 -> 0.35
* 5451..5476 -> 0.70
